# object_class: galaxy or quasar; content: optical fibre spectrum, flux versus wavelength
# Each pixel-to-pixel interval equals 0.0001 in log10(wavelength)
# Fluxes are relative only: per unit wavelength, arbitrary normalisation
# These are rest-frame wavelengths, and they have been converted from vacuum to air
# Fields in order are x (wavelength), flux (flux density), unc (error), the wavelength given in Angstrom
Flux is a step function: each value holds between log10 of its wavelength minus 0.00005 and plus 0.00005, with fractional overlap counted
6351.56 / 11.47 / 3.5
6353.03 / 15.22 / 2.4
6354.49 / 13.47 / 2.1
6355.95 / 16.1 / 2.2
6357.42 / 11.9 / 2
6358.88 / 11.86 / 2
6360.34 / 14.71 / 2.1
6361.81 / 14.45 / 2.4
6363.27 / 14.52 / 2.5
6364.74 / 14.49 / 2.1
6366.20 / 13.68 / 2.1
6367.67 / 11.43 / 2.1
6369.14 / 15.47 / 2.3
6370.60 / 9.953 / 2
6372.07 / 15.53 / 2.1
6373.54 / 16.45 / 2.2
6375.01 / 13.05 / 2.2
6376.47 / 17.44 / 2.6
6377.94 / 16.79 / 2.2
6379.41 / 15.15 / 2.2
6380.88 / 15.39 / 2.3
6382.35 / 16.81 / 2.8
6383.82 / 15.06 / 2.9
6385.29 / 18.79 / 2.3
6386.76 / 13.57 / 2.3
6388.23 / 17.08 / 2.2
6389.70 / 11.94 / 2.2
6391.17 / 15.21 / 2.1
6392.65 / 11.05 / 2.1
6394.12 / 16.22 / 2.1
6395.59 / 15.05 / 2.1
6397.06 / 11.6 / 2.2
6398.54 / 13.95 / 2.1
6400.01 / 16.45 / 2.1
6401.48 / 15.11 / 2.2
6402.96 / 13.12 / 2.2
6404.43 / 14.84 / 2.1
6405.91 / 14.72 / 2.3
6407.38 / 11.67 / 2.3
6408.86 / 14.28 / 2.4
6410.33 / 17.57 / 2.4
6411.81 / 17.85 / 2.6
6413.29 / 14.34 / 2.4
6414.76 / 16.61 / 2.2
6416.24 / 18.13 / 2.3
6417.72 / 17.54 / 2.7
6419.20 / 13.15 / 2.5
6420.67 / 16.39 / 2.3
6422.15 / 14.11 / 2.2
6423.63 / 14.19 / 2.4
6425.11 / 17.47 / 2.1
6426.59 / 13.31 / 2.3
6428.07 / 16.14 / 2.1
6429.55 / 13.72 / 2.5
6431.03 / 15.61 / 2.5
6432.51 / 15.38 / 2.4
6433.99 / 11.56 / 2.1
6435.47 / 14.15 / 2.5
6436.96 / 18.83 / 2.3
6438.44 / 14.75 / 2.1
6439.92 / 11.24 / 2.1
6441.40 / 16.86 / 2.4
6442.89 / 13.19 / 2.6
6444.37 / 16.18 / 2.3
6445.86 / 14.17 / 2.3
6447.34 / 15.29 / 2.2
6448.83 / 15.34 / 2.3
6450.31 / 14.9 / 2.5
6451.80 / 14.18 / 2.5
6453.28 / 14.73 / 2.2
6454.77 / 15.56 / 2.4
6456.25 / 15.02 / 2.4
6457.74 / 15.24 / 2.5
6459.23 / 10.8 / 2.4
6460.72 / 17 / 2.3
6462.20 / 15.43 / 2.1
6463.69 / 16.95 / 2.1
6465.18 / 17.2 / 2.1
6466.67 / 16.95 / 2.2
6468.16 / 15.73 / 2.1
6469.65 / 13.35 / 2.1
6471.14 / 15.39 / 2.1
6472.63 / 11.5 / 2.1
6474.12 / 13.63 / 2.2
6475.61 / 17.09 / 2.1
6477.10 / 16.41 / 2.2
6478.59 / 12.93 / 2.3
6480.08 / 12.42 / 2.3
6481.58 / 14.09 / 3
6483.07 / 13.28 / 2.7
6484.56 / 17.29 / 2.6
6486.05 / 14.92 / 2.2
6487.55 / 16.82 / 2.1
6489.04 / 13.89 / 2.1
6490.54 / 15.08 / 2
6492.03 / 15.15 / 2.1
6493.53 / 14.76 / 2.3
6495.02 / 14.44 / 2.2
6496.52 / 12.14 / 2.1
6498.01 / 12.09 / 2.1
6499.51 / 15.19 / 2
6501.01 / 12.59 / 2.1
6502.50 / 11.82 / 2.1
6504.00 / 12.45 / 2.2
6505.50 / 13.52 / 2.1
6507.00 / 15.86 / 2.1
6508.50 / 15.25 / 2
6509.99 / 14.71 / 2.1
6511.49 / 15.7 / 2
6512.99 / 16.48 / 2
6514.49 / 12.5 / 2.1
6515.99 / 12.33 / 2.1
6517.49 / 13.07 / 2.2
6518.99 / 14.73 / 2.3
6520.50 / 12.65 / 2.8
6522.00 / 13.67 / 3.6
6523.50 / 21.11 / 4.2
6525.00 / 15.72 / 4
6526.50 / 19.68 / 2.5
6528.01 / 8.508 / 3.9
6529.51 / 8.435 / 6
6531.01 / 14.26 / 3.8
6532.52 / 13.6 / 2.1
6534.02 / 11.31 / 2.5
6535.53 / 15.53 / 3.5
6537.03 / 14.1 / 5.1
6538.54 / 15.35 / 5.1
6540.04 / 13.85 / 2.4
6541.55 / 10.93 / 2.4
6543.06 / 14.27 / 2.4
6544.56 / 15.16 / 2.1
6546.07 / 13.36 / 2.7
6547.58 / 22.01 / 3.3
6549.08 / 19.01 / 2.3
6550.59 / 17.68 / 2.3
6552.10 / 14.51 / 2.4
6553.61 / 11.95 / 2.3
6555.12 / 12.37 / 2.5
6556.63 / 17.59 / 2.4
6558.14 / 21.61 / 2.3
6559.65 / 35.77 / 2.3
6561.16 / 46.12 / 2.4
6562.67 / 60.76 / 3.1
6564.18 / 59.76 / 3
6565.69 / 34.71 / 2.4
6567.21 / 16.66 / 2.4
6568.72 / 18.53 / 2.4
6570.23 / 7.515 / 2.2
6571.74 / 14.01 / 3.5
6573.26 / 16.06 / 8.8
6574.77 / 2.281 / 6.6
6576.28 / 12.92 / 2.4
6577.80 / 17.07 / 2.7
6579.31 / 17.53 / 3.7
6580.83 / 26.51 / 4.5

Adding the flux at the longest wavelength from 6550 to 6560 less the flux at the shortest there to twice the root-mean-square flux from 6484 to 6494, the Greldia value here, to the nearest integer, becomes 49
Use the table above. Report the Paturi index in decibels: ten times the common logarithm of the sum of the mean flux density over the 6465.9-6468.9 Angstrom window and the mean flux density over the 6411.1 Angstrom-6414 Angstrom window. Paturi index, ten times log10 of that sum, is 15.1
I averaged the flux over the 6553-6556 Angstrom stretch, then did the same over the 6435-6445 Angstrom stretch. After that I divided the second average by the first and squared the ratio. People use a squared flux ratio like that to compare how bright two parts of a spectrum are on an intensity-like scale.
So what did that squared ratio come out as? 1.5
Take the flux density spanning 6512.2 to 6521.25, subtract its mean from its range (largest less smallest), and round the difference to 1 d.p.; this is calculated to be -9.5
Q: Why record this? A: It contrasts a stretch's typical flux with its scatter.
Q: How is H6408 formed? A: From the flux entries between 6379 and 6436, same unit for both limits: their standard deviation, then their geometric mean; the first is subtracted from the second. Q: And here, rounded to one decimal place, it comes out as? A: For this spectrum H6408 12.9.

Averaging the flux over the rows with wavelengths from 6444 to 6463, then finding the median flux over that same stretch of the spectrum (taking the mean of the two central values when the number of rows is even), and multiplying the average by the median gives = 227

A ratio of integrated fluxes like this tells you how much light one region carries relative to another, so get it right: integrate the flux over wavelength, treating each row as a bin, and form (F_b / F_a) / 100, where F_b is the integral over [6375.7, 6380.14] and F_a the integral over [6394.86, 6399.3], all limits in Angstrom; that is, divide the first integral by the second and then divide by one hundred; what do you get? 0.0121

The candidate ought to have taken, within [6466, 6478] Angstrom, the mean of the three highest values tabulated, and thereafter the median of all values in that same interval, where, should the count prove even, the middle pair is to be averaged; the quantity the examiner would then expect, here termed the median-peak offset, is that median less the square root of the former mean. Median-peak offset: 11.5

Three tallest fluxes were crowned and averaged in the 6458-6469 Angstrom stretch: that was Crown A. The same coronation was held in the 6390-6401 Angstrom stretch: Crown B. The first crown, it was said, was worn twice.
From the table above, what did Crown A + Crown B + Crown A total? 50.1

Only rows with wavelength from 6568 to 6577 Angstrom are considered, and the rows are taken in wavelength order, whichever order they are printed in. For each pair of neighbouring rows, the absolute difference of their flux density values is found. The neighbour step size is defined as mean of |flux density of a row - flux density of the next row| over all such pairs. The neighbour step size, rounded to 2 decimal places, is 8.80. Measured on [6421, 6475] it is 2.23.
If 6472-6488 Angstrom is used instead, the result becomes 2.10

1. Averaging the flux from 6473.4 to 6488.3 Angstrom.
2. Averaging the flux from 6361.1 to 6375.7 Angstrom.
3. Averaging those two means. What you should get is 14.4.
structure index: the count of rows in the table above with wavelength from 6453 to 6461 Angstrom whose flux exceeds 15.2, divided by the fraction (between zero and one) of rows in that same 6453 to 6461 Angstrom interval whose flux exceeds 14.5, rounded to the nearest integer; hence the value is 4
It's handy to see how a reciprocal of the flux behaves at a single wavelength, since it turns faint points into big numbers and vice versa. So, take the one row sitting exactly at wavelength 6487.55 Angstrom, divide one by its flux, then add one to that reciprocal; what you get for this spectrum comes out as 1.06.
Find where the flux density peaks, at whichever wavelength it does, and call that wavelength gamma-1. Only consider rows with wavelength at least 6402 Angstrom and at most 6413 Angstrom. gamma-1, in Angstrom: 6411.81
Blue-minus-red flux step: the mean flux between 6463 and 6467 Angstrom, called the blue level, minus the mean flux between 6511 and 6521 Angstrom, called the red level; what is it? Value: 3.1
